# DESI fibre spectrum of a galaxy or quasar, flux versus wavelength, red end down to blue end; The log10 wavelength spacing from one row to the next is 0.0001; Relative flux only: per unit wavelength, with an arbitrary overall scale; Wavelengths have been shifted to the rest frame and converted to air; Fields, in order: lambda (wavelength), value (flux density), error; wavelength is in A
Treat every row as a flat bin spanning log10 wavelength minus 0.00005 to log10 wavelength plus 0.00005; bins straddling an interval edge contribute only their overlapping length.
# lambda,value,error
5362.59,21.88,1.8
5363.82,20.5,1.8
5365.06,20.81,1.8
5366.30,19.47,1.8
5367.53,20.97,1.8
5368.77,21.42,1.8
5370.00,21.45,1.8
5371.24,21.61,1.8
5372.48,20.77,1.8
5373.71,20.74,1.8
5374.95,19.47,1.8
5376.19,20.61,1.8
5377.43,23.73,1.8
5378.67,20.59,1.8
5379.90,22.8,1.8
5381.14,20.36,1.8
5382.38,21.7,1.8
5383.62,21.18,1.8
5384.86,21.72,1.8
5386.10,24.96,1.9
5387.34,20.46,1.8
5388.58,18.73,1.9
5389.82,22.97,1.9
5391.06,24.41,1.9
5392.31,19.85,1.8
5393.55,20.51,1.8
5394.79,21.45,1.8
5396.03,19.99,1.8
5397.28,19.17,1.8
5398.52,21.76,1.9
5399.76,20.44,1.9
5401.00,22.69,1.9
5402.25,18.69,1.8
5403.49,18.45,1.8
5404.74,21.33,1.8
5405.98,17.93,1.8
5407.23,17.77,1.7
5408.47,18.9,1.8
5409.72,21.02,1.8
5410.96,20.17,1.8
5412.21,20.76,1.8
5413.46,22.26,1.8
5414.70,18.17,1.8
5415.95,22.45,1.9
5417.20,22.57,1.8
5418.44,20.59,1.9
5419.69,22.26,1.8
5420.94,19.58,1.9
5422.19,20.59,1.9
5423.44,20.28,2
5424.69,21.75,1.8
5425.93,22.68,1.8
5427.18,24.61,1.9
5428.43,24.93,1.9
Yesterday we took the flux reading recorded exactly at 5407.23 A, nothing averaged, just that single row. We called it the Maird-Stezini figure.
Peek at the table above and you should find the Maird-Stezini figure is 17.77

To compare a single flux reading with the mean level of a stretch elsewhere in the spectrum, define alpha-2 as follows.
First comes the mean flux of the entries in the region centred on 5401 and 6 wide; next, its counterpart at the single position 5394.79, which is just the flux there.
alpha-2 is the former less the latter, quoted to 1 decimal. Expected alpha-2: -1.0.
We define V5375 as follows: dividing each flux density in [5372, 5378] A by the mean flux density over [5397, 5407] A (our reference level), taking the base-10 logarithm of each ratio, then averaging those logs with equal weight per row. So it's 0.02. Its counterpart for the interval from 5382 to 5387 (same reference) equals 0.05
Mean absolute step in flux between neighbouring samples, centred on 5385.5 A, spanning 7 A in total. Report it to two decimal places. 2.11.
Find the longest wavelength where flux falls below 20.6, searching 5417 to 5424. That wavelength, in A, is 5423.44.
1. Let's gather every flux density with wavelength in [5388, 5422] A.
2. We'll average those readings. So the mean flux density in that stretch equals 20.6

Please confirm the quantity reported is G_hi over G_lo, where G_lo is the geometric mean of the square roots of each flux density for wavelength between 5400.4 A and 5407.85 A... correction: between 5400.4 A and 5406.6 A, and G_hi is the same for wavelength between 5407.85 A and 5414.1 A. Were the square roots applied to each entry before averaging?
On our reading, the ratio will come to 1.02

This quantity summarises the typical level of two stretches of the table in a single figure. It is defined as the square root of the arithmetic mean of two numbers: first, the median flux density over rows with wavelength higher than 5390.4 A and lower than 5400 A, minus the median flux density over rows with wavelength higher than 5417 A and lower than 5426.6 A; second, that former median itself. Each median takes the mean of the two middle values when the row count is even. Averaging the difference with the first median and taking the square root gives 3.14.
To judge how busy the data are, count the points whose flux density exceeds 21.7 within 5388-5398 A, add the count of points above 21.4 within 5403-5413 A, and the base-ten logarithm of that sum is 0.30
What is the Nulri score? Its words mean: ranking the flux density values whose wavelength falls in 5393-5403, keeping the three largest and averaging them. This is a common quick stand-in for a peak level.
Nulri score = 22.0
